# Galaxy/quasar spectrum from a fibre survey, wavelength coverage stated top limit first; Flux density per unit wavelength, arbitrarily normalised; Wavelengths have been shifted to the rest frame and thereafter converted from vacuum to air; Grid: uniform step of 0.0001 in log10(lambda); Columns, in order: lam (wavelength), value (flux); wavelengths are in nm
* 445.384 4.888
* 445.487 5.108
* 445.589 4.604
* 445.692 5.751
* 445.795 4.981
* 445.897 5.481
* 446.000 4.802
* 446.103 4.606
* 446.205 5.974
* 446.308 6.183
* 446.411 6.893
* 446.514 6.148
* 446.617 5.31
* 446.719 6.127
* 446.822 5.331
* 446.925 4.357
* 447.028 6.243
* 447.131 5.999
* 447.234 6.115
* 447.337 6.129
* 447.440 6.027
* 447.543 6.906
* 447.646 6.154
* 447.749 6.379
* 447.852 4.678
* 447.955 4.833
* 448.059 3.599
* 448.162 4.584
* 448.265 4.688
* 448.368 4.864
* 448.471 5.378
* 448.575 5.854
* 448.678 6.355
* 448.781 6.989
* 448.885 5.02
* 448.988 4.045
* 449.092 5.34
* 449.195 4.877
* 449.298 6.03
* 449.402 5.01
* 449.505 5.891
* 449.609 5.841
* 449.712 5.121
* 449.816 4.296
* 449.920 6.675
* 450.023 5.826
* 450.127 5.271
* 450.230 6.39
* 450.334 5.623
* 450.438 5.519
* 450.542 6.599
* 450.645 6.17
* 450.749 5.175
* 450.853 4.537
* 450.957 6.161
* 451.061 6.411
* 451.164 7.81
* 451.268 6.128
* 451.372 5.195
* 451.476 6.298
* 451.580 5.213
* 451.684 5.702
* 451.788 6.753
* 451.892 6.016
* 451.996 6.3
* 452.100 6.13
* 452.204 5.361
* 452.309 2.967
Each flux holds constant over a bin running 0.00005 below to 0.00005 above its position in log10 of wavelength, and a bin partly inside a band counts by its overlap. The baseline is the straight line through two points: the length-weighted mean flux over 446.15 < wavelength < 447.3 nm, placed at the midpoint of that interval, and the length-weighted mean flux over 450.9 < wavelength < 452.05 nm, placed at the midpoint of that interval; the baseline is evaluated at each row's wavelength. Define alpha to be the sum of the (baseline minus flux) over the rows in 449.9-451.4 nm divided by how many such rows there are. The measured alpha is 0.2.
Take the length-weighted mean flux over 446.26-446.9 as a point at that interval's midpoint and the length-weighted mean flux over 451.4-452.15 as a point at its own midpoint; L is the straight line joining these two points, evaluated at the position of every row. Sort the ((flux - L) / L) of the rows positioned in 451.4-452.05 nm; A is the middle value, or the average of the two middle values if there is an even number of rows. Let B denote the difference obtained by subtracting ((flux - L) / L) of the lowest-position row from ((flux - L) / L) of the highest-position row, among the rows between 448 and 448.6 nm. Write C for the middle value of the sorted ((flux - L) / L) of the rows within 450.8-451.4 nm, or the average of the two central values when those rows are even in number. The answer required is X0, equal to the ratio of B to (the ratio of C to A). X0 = 0.4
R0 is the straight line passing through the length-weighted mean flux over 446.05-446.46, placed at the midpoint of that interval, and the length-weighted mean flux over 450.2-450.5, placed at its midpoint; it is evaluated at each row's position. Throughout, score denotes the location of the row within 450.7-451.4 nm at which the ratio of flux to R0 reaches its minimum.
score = 450.853 nm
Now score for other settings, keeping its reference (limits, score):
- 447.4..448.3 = 448.059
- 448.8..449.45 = 448.988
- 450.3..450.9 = 450.853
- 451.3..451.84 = 451.372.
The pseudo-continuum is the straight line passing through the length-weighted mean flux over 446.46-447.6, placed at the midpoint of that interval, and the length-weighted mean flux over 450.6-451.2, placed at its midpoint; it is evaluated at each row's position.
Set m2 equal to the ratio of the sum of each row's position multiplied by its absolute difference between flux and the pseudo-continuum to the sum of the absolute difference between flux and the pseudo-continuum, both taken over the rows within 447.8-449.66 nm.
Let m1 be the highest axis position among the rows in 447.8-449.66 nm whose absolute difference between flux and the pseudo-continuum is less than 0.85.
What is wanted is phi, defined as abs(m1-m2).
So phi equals 1.07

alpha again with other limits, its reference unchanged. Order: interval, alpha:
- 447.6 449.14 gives 0.7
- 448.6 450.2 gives 0.5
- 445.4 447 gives 0.4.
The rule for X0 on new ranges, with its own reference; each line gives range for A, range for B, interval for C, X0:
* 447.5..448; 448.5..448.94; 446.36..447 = 0.1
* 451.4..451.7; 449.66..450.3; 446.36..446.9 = -0.3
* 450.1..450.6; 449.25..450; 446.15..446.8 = -0.2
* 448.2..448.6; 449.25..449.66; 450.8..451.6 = 0.2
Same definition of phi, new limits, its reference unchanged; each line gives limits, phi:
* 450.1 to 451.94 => 0.91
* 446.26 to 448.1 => 0.38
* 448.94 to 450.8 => 1.01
